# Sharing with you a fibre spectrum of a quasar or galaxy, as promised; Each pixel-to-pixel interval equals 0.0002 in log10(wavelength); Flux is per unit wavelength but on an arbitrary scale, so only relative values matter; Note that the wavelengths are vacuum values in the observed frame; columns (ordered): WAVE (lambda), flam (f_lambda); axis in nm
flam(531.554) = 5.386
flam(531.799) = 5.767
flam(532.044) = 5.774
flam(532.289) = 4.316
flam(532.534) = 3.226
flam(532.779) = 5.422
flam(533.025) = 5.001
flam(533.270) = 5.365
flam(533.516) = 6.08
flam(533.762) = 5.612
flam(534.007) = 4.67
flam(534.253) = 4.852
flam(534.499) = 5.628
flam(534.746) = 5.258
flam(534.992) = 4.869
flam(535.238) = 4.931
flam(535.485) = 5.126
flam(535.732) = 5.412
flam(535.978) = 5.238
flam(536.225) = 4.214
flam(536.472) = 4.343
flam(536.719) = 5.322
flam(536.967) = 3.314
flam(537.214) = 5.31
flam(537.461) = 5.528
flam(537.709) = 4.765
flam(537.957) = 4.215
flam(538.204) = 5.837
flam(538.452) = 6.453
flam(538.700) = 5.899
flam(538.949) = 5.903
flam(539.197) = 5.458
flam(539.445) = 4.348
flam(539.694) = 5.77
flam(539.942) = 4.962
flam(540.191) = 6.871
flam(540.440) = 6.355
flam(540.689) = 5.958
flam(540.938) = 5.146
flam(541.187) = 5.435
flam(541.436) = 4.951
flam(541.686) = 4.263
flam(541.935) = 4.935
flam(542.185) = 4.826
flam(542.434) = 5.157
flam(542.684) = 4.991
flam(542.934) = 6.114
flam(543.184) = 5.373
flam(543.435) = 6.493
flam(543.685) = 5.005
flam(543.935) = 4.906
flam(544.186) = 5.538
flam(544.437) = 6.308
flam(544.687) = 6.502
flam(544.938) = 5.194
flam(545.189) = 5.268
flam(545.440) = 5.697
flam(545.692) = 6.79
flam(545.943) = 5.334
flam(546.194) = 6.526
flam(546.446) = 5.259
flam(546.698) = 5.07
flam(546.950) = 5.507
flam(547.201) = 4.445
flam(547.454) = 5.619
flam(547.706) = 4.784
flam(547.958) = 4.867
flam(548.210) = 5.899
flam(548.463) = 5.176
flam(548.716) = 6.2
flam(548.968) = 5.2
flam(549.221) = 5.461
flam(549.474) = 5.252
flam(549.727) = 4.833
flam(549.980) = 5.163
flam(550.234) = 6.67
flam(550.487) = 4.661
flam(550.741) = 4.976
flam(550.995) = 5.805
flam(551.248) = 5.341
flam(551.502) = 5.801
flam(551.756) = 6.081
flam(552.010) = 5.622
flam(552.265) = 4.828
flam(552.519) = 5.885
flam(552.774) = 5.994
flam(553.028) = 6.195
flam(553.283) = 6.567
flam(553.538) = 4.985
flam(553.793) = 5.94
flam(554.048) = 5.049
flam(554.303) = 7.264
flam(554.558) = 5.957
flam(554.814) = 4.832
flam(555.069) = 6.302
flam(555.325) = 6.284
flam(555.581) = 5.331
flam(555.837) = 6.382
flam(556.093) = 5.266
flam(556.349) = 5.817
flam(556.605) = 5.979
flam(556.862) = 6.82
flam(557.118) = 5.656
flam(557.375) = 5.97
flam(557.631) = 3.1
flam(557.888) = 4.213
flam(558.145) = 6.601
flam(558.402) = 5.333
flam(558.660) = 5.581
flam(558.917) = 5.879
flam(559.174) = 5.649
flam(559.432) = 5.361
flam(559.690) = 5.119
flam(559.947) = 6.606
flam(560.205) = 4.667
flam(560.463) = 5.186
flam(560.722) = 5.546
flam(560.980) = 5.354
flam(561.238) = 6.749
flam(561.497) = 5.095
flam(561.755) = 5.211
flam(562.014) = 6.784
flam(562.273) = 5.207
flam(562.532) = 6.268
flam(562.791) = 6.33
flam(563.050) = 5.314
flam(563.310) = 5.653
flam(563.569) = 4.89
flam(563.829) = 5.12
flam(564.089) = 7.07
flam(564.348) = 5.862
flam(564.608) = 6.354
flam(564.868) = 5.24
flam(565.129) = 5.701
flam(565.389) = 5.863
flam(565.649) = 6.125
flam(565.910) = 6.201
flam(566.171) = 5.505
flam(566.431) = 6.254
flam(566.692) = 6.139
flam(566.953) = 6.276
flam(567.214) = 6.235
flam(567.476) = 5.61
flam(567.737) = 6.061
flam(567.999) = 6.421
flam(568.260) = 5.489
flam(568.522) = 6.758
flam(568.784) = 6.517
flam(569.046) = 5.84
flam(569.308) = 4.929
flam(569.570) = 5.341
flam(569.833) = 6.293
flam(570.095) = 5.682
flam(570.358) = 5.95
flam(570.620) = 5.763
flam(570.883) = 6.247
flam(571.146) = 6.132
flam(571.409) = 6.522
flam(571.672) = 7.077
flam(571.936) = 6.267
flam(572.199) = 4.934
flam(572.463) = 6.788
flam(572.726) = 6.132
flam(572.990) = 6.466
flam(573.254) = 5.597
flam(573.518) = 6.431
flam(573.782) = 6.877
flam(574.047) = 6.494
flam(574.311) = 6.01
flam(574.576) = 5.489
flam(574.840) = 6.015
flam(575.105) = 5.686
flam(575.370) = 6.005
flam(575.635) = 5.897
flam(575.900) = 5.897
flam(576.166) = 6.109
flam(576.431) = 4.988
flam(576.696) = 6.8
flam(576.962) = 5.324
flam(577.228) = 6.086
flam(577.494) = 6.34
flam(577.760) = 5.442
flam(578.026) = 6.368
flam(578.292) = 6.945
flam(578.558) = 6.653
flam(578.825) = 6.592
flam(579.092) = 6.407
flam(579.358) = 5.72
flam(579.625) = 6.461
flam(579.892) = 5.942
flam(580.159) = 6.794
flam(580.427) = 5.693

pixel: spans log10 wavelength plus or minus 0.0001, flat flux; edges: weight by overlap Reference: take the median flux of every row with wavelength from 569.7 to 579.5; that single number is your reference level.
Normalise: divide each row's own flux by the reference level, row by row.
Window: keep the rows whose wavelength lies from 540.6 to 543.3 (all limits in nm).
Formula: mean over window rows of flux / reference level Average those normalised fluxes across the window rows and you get 0.85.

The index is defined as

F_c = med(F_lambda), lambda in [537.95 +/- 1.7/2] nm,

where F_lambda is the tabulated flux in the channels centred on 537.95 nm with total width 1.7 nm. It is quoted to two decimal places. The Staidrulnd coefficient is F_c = 5.53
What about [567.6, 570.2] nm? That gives 5.95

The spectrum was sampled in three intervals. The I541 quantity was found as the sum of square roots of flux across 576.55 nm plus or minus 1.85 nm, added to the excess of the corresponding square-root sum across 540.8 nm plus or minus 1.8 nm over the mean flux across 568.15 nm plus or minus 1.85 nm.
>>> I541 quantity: 60.4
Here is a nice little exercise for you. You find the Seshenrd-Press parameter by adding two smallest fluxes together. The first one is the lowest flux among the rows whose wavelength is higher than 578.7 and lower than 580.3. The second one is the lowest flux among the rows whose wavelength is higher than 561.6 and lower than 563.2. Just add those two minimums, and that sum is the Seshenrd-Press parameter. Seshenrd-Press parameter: 10.9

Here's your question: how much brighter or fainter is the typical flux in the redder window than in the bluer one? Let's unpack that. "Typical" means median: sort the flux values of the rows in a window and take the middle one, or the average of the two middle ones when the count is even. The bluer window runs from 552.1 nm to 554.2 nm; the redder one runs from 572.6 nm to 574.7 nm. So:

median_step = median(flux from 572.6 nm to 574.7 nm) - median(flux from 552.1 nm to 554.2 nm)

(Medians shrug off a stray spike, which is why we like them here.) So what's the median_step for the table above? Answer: 0.37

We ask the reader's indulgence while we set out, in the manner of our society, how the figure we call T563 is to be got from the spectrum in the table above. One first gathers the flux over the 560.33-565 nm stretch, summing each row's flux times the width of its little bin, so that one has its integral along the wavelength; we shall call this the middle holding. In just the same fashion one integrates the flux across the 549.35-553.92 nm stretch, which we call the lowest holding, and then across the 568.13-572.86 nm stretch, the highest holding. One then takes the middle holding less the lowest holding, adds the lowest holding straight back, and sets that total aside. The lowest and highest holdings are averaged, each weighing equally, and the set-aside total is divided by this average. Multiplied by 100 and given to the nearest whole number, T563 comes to 99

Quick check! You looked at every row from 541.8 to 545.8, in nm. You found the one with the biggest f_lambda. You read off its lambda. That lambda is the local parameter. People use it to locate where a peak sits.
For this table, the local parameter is 545.692 nm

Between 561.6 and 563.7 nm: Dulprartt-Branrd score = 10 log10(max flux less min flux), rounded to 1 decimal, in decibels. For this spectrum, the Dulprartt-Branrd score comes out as 2.8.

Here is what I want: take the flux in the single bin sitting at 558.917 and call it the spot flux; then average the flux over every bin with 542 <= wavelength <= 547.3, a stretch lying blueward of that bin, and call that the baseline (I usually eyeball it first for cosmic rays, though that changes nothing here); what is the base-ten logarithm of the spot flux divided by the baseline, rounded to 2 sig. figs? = 0.026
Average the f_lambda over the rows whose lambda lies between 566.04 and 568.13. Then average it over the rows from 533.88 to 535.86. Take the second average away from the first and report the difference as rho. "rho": 0.97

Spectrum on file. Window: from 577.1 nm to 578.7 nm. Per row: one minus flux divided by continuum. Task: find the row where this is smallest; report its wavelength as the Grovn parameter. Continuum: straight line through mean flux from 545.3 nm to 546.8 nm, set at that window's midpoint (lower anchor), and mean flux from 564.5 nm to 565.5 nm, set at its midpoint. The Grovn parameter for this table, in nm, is 578.292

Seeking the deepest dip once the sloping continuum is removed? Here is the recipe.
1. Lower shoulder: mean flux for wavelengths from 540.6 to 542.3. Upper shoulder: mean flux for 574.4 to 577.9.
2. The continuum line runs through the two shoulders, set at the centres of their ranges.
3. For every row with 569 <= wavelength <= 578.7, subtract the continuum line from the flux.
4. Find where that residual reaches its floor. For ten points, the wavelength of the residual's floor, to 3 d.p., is 576.431 nm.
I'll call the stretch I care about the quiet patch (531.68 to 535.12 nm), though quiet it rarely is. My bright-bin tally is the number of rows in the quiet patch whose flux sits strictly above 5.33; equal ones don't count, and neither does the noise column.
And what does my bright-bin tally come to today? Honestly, 7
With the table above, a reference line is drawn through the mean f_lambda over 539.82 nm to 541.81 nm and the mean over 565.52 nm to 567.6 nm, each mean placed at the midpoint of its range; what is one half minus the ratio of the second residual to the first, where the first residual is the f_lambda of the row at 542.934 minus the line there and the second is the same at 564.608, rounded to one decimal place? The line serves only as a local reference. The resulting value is -0.1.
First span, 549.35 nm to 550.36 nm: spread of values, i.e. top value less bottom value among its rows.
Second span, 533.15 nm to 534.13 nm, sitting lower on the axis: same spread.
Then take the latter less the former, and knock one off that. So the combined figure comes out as -1.43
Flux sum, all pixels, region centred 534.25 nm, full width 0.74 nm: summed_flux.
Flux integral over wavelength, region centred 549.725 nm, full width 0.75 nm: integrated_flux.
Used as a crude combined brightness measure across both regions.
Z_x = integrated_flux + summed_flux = 19.0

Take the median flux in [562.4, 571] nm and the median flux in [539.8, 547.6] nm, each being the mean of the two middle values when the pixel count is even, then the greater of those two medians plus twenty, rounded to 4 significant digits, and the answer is 25.95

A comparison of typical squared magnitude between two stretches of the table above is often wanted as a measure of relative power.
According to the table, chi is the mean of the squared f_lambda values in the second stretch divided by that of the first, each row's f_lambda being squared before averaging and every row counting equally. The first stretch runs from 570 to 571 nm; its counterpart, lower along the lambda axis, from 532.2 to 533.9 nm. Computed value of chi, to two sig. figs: 0.74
